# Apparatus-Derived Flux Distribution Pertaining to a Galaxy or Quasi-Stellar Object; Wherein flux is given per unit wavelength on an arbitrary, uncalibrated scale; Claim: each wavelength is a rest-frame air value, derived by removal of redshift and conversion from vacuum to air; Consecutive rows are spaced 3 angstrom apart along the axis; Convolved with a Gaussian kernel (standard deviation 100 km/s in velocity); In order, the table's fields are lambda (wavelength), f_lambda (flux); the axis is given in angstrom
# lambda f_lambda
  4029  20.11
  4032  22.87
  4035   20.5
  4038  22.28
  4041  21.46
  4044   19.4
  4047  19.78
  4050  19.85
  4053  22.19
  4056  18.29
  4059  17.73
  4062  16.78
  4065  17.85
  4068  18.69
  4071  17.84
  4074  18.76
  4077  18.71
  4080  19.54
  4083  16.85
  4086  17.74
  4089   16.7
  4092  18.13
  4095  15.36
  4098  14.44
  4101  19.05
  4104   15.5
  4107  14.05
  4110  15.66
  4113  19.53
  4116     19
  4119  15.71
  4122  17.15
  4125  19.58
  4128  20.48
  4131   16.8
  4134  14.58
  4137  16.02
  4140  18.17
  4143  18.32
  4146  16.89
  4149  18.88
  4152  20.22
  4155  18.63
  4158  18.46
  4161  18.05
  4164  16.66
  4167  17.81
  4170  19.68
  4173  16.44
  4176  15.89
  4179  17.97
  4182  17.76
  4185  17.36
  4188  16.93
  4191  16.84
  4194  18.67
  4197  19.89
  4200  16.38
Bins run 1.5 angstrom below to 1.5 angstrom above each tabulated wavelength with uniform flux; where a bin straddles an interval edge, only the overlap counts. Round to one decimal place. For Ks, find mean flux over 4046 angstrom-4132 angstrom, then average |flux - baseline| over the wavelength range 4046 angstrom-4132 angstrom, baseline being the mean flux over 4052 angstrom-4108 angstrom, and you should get 1.5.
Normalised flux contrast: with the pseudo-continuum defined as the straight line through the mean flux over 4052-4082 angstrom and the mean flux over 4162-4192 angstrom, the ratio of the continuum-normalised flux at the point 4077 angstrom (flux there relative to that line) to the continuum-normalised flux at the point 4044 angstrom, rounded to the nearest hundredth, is 0.98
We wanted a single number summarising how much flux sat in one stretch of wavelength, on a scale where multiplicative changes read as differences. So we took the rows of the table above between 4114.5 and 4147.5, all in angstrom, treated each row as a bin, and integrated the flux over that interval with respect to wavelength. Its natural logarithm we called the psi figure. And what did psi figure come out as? 6.36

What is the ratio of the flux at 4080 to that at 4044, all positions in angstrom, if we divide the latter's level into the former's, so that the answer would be 1.01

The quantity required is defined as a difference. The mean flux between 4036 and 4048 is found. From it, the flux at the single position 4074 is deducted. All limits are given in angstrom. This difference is 2.0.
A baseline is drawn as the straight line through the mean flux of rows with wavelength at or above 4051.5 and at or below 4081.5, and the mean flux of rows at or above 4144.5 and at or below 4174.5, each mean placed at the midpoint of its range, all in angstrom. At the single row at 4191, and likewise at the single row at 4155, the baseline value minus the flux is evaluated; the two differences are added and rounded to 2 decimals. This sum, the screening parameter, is 0.74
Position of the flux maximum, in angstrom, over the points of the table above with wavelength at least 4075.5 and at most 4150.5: 4128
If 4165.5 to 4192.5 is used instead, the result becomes 4170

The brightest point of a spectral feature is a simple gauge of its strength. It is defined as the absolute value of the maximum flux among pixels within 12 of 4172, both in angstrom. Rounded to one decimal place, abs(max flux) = 19.7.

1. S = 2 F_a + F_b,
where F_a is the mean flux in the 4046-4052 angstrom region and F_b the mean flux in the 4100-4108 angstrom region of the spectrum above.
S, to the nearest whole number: 56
